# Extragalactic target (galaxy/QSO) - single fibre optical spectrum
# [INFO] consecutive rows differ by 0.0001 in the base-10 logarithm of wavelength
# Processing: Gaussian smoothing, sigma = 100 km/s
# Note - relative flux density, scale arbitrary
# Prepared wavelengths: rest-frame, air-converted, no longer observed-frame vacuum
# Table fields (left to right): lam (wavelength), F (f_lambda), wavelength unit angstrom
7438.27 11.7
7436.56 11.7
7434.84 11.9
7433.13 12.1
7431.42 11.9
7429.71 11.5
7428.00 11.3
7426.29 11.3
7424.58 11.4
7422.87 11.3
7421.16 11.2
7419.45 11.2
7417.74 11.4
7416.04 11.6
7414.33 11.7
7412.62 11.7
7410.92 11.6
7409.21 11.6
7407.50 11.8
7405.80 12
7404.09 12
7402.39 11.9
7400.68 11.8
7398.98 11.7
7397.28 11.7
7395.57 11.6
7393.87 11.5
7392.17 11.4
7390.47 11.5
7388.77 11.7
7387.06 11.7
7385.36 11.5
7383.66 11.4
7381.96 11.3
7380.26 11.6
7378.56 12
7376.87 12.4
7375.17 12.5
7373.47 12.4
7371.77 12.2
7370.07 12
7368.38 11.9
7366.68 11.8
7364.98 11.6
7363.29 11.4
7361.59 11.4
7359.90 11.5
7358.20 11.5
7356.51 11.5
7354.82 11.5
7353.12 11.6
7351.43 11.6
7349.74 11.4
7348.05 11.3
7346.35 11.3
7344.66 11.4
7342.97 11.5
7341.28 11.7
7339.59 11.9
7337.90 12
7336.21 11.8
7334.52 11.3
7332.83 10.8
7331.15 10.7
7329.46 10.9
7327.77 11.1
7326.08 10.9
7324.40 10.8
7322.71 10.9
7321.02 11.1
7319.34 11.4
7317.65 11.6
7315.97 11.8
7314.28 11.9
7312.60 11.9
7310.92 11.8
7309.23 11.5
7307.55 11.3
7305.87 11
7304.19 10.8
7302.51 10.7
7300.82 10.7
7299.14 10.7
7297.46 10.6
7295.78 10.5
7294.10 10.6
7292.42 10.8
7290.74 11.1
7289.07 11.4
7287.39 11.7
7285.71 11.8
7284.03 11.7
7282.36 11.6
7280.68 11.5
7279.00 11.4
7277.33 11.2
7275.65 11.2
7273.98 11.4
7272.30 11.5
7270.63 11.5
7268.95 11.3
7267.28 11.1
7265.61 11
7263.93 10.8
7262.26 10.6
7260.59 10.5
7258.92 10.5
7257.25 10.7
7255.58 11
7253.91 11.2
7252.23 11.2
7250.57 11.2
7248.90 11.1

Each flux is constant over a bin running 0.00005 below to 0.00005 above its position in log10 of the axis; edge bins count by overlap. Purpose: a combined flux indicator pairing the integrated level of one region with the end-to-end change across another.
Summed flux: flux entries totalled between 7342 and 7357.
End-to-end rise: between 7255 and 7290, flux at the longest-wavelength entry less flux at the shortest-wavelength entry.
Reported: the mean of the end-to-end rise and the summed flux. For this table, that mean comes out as 52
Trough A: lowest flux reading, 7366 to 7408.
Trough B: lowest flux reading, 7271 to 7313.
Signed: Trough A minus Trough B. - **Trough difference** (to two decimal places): 0.80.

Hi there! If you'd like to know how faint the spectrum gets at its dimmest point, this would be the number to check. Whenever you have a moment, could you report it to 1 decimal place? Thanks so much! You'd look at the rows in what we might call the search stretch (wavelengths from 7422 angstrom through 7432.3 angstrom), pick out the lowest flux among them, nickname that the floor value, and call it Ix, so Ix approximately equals 11.3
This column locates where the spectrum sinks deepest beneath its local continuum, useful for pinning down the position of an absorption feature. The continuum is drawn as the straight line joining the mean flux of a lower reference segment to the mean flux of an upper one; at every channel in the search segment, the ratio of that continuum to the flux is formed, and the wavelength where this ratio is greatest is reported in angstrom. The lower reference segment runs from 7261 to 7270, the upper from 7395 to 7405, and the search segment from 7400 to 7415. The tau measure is 7410.92 angstrom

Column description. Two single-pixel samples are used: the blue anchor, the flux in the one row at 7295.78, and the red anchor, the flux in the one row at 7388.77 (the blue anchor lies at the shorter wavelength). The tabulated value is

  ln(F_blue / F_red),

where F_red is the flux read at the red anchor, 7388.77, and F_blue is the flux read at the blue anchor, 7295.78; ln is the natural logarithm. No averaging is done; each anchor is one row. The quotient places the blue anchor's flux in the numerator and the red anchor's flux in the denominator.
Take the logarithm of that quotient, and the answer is -0.11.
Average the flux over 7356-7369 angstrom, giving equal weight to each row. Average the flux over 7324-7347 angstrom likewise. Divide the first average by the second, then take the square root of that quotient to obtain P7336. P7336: 1.01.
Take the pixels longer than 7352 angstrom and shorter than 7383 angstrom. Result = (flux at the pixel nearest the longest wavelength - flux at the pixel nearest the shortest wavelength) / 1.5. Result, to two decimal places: -0.20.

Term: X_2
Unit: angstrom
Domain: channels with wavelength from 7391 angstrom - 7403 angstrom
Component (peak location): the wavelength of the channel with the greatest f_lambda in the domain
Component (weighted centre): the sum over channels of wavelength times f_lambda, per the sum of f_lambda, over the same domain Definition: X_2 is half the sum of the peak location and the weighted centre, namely 7399.9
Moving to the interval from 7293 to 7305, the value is 7301.7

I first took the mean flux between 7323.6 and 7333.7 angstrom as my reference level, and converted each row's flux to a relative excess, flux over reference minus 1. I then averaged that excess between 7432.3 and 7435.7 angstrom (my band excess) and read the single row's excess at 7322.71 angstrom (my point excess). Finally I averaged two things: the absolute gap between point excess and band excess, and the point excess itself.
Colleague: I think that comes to 0.052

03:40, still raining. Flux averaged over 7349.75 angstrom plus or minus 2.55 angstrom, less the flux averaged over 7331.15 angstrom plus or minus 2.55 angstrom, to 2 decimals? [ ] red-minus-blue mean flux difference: 0.63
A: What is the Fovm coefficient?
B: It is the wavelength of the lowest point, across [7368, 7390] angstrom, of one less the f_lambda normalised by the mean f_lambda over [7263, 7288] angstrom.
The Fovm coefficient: 7375.17 angstrom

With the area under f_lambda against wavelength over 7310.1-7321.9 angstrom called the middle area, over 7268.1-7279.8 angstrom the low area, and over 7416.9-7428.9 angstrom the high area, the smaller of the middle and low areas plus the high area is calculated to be 268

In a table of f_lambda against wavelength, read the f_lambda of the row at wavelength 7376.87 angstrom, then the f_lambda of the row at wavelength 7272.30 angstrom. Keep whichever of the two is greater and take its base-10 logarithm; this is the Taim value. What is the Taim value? 1.093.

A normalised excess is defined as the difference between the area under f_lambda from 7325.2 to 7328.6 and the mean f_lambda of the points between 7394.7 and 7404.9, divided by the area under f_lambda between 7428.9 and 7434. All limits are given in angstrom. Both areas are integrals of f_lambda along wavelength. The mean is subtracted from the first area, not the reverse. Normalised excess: 0.42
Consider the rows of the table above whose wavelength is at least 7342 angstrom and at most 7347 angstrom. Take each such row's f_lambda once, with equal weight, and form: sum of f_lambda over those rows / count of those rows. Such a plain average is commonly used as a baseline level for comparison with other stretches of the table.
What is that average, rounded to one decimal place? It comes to 11.4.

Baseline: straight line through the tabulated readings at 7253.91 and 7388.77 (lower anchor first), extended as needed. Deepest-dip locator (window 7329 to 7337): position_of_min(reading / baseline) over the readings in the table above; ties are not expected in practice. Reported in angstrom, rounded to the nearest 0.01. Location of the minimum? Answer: 7331.15 angstrom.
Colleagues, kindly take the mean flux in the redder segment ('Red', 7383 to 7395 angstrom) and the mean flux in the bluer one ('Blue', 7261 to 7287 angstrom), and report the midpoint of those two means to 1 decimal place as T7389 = 11.4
